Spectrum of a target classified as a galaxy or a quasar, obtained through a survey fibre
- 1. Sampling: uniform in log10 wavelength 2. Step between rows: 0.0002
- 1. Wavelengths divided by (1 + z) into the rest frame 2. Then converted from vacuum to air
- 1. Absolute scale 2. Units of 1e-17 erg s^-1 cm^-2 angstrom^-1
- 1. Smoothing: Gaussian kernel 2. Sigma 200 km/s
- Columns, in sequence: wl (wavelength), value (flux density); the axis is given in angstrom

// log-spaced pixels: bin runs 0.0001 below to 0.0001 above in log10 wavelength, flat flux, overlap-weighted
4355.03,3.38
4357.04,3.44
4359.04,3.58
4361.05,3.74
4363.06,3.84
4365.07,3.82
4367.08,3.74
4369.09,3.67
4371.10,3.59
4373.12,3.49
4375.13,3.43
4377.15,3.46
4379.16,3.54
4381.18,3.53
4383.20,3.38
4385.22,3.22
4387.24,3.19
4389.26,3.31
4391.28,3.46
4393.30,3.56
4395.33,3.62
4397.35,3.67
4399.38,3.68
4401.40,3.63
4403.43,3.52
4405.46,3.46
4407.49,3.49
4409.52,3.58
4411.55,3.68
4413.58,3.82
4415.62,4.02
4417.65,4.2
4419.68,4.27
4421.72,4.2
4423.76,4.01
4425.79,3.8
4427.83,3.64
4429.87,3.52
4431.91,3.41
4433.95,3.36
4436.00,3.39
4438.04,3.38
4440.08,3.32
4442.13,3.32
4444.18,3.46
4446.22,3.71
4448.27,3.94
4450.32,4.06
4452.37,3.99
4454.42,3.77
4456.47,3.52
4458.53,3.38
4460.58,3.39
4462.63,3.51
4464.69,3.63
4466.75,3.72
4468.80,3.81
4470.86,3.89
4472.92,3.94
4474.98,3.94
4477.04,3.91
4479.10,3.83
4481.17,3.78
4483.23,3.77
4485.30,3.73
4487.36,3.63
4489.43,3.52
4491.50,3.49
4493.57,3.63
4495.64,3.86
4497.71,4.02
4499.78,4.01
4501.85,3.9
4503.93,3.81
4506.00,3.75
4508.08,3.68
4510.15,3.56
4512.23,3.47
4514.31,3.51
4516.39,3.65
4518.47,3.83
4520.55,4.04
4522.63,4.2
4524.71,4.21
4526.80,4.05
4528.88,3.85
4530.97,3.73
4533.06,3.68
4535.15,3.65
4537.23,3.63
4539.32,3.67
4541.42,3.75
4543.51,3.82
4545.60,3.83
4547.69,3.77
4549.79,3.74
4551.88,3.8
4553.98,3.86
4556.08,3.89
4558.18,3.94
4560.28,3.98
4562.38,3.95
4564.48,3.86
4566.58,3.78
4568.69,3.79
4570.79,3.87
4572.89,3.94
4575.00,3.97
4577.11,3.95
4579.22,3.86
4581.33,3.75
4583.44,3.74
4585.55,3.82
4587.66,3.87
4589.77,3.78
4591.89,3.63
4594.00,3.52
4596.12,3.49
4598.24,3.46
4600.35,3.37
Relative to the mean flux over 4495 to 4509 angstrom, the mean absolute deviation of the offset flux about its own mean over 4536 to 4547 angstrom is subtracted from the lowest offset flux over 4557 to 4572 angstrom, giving -0.15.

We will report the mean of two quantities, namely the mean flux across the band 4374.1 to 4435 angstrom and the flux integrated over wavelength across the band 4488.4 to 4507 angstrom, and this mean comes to 37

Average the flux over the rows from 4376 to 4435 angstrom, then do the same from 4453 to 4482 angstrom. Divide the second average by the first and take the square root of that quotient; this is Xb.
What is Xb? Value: 1.01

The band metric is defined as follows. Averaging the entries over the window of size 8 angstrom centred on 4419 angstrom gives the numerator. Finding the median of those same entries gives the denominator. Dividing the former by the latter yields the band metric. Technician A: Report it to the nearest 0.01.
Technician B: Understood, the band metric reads 0.99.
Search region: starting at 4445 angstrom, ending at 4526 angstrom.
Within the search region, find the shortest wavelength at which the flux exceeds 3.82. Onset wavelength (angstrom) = 4448.27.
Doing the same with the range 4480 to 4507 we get 4495.64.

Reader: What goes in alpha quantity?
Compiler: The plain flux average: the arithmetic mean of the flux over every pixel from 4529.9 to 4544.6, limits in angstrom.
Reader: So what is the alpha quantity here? 3.70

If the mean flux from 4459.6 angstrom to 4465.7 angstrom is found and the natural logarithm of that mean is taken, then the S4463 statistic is 1.26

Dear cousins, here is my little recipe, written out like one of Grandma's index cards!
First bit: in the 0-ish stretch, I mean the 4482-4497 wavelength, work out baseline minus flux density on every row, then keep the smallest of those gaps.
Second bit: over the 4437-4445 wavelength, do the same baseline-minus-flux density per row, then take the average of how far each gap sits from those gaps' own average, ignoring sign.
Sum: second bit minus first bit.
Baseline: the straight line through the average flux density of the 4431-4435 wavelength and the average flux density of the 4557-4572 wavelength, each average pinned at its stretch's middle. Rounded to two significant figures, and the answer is 0.29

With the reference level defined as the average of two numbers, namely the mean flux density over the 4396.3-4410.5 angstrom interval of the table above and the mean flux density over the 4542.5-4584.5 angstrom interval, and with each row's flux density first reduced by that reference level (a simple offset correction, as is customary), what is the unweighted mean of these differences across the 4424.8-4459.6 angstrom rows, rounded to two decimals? -0.13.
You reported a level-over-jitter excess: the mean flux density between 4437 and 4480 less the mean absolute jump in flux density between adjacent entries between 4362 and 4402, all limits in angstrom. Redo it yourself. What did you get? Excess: 3.61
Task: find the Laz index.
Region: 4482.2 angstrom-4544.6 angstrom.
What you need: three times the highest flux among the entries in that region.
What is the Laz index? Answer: 12.6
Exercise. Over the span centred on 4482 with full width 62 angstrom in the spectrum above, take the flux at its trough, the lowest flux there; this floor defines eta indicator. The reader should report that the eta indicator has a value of 3.38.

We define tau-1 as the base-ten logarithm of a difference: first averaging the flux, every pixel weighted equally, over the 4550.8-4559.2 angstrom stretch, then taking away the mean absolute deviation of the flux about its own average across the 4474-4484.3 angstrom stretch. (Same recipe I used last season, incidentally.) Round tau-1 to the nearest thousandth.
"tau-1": 0.581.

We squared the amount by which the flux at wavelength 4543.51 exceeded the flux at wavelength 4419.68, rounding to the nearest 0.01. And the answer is 0.20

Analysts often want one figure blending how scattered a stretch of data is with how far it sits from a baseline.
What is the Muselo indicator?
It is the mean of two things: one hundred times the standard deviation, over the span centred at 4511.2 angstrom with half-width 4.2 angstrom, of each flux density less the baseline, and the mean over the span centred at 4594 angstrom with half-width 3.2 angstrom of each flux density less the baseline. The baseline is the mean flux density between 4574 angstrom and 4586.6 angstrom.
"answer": 4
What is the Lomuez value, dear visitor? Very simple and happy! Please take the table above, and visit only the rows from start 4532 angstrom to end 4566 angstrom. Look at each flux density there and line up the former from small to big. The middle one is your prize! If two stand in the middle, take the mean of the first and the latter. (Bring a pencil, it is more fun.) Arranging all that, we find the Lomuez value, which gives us 3.81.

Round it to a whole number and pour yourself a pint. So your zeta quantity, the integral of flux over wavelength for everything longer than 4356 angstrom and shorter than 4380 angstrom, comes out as 87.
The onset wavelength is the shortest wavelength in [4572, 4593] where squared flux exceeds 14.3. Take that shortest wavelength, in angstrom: 4572.89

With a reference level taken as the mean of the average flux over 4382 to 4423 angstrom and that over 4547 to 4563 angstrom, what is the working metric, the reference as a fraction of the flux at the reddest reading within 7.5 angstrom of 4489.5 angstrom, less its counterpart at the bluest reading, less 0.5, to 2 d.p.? -0.52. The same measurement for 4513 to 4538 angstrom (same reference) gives -0.54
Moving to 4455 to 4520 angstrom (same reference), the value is -0.59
